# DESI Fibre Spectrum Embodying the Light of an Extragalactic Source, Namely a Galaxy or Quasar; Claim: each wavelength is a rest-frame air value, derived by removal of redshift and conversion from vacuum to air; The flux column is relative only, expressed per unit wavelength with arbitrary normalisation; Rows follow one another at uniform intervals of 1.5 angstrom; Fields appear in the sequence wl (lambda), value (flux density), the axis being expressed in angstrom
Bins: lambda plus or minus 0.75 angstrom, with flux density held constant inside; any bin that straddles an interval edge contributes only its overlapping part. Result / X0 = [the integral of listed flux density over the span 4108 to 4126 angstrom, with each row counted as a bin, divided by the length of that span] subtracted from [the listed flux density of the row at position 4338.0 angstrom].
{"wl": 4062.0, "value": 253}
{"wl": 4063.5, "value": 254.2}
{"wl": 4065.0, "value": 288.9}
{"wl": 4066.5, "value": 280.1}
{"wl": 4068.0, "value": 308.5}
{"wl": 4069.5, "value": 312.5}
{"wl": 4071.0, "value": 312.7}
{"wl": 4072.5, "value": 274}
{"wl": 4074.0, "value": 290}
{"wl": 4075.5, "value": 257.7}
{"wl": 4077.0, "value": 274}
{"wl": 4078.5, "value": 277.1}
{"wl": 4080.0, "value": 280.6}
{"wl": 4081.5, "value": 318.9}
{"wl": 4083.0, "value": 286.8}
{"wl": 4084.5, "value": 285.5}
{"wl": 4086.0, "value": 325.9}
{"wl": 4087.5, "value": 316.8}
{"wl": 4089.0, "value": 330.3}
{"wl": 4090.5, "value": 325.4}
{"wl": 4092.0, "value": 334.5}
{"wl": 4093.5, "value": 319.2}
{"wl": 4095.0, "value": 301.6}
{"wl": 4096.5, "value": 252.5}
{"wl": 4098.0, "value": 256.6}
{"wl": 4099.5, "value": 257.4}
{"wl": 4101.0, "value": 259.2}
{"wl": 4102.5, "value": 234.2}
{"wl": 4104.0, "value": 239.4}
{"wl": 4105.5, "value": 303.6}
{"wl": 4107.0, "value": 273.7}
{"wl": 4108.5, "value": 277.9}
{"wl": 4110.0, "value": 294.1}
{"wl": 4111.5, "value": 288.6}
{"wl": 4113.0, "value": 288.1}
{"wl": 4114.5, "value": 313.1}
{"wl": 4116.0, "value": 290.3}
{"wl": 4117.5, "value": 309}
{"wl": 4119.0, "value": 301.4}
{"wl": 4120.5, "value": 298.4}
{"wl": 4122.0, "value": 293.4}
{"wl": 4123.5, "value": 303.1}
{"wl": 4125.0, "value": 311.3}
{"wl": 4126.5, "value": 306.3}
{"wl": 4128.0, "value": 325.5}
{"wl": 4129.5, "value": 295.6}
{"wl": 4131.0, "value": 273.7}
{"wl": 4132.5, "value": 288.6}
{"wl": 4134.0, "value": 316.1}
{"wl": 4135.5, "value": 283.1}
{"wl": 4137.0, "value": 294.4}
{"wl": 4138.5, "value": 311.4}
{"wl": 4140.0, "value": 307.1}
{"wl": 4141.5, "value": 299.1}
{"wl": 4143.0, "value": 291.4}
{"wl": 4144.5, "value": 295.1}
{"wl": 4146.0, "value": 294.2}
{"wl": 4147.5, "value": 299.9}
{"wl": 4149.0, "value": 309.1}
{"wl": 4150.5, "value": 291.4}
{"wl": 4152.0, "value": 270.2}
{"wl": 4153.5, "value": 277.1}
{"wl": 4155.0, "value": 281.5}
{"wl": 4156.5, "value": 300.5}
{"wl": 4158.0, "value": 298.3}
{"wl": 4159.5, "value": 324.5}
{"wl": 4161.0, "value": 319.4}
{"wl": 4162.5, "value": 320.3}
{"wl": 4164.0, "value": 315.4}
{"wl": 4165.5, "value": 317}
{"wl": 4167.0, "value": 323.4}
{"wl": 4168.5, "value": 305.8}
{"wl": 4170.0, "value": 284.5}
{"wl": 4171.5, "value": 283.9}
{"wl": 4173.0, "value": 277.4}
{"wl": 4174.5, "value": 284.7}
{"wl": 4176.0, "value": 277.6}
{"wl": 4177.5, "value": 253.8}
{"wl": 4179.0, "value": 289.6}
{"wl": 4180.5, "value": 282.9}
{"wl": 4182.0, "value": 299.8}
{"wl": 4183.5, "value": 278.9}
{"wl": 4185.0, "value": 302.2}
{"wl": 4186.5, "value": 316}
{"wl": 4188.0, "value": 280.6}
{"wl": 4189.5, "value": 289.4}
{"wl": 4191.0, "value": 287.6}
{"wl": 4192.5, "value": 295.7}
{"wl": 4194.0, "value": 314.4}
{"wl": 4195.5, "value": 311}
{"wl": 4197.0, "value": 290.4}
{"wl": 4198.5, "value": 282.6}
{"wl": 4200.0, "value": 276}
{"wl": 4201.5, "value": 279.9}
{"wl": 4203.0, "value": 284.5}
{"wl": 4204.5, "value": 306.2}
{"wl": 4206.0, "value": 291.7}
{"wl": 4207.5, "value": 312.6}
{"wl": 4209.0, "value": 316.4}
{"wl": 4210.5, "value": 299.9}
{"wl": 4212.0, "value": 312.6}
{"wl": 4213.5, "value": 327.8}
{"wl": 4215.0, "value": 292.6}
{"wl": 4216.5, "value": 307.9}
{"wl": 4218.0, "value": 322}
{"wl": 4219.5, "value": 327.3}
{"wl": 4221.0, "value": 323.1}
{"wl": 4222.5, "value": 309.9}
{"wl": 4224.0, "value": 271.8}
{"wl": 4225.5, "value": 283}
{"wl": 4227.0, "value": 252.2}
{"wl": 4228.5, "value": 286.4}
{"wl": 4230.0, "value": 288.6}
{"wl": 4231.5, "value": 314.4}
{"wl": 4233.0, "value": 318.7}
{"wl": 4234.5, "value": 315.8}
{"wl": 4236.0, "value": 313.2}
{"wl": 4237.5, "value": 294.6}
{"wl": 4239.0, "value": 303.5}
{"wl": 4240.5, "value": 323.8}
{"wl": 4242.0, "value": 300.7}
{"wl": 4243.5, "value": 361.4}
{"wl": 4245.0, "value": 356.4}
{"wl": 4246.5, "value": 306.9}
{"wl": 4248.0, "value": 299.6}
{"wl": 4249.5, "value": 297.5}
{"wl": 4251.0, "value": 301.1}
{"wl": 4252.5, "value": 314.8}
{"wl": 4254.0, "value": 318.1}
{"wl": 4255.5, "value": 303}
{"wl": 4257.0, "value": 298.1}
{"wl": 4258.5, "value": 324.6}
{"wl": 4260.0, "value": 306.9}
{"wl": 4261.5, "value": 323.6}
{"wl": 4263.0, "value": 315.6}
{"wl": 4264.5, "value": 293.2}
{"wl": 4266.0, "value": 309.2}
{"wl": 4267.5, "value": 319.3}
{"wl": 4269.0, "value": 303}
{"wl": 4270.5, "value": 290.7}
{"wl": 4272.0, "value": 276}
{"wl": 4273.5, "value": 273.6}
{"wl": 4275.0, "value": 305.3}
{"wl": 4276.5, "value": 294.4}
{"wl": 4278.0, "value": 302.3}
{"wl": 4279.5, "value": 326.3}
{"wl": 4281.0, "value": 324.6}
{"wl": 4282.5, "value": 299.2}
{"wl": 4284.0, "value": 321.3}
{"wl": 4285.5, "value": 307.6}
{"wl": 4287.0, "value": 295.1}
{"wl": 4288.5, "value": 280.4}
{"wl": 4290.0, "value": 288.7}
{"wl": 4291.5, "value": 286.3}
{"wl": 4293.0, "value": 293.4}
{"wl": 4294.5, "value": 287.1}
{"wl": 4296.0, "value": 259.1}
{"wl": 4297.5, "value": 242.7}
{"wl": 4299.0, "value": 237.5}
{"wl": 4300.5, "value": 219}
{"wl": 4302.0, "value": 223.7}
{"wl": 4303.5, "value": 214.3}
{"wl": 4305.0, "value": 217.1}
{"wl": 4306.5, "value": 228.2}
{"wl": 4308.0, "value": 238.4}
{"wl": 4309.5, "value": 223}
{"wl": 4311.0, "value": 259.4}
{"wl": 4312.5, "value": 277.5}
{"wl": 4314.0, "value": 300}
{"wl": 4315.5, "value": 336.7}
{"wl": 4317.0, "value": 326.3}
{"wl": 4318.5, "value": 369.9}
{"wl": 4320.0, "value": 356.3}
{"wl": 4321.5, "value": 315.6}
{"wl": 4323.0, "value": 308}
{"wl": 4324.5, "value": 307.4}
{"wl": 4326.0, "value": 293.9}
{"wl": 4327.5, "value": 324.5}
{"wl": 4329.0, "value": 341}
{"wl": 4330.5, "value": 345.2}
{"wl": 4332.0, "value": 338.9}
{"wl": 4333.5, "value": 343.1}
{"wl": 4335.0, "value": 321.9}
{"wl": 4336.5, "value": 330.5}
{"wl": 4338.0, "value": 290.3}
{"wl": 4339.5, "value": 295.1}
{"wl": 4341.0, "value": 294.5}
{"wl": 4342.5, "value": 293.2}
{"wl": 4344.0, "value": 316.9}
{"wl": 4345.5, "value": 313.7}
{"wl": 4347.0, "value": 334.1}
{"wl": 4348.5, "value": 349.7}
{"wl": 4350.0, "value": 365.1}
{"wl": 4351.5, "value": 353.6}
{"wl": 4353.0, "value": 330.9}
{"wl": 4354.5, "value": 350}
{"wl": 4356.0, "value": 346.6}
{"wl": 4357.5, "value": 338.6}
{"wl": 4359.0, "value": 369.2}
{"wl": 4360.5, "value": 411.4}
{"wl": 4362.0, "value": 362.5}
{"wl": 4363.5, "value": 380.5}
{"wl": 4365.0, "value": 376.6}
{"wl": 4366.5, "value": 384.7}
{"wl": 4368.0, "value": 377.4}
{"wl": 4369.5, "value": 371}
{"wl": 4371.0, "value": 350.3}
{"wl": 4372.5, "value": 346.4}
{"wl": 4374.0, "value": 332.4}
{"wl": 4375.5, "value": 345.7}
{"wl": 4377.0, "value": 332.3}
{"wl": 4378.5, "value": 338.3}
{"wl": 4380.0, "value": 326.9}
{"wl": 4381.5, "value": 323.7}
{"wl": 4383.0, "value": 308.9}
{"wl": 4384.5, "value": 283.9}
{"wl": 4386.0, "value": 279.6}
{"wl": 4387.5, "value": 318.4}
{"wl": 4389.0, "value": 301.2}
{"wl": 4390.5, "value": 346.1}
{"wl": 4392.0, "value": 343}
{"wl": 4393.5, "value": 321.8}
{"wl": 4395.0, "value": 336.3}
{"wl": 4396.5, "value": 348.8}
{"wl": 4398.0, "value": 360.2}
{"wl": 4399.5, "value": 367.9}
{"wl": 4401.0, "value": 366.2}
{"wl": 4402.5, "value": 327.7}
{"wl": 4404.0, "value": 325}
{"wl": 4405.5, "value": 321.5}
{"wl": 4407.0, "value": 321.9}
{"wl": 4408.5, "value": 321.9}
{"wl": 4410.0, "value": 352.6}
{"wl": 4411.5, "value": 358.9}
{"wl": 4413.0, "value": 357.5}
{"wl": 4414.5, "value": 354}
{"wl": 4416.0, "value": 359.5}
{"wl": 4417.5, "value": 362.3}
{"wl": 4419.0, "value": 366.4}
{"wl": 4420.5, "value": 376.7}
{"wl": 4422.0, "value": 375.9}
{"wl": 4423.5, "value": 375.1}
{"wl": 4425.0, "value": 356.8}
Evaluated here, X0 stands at -7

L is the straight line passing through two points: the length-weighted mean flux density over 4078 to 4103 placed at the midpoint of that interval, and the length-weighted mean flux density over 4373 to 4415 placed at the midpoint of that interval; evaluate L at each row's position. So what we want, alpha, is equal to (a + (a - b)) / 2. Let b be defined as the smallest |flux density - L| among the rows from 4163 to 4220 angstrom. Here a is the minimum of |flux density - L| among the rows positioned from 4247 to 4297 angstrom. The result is -0.7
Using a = 0.1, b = 1.45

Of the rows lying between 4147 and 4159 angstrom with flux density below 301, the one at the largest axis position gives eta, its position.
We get 4158.0 angstrom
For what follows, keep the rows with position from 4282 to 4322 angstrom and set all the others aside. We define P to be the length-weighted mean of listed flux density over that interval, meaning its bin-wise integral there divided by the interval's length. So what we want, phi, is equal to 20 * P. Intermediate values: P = 278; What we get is 5551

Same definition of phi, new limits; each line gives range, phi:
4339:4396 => 6768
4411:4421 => 7238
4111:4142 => 6000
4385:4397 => 6461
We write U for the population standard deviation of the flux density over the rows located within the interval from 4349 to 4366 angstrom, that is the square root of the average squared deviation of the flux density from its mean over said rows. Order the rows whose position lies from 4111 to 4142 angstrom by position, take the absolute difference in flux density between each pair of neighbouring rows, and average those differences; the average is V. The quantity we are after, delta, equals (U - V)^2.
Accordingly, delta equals 45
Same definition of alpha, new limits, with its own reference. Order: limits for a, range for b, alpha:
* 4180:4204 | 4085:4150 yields 2.8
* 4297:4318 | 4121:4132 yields 2.5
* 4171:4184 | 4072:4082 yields 4.8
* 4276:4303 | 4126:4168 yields 2.8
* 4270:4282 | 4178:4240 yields 6.6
